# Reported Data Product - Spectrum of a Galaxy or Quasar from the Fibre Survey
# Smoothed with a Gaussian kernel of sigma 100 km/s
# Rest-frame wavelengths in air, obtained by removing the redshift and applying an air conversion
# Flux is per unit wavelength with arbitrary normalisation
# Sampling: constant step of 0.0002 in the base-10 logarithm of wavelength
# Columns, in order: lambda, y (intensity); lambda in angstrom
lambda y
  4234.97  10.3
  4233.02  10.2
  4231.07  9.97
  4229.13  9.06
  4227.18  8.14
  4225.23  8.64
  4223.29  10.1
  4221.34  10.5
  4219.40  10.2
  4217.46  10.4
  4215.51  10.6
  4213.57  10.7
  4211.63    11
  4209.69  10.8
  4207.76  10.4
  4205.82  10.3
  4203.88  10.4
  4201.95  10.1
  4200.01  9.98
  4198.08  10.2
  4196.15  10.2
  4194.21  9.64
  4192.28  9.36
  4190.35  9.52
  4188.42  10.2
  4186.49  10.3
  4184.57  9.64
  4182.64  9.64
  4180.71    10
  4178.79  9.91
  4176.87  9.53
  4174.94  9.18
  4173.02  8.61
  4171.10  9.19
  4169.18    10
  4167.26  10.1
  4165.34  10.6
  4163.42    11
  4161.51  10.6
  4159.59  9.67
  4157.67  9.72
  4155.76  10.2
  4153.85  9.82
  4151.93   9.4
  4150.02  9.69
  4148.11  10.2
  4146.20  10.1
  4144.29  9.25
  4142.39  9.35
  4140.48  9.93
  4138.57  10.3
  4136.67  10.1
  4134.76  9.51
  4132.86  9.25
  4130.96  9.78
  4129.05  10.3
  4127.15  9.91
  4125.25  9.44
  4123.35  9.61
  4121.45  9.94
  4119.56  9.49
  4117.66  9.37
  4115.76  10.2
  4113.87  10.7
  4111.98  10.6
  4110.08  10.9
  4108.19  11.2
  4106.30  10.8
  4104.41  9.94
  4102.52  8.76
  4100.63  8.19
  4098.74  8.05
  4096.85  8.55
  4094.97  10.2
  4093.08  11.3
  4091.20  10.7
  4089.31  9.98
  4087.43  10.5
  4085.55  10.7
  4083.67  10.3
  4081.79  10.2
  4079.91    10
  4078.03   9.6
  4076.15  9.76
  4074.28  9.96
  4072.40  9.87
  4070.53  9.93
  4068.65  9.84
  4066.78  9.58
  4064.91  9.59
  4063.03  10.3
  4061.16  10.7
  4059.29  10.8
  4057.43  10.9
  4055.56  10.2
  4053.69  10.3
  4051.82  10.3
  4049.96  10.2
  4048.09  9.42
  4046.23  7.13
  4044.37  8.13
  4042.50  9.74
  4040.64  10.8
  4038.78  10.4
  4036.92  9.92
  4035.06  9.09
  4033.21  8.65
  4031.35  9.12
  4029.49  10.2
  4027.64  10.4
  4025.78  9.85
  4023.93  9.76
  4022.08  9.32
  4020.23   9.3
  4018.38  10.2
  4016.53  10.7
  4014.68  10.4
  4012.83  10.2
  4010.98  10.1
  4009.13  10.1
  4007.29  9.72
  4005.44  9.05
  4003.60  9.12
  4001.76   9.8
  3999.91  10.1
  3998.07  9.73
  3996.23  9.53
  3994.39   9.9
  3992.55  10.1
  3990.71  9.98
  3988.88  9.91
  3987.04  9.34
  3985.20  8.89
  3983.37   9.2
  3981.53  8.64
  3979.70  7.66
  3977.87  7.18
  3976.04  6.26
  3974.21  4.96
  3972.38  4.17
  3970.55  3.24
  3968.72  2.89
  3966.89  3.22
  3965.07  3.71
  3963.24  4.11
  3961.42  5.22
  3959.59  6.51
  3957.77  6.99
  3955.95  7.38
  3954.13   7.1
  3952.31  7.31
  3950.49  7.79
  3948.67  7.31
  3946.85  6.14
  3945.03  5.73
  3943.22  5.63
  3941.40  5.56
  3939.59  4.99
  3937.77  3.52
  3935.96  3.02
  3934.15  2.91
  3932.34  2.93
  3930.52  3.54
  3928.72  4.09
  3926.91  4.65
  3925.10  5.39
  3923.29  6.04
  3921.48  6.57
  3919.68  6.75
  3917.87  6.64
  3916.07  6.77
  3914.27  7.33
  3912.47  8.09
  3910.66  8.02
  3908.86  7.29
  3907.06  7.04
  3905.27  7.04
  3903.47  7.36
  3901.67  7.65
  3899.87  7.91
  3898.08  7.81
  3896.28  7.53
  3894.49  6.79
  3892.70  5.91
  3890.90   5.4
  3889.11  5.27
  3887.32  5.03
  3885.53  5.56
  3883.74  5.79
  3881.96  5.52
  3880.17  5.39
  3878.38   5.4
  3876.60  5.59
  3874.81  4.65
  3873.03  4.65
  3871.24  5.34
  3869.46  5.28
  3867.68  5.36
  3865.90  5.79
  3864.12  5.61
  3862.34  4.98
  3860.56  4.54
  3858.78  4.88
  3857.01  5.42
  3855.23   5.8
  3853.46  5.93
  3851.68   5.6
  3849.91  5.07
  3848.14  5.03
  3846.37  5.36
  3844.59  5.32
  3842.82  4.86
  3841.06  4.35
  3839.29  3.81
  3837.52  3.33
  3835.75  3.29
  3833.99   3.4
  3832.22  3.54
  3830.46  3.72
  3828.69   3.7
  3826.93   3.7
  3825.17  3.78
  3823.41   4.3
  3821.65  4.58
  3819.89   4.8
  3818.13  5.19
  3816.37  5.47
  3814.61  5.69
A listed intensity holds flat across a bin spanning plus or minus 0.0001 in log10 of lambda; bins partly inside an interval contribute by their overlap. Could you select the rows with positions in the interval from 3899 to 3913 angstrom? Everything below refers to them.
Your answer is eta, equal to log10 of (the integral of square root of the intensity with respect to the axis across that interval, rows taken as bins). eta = 1.58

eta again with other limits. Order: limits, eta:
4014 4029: 1.68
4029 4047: 1.74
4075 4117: 2.12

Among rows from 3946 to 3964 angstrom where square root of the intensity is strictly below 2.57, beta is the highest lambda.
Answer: 3963.24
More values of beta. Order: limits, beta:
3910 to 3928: 3926.91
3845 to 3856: 3855.23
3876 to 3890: 3889.11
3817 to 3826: 3825.17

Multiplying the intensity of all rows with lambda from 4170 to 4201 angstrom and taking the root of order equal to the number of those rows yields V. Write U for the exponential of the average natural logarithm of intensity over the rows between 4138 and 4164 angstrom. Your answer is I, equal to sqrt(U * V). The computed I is 9.8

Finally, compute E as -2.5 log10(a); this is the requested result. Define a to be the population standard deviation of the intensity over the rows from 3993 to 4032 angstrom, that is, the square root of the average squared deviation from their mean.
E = 0.86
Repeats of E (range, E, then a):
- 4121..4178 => 0.76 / 0.50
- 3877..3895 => 0.84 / 0.46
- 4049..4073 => 0.97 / 0.41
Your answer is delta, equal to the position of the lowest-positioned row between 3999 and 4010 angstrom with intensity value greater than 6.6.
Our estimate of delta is 3999.91 angstrom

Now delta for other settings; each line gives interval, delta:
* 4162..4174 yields 4163.42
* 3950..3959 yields 3950.49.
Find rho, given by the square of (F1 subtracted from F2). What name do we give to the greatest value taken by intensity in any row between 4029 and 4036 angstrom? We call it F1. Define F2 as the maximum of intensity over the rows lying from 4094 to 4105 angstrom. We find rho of 0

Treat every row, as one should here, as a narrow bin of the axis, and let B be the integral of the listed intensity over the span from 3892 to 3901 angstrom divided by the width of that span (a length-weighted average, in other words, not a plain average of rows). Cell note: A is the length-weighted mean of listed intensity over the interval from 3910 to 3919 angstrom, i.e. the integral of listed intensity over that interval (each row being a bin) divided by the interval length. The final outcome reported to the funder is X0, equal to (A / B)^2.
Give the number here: 1.0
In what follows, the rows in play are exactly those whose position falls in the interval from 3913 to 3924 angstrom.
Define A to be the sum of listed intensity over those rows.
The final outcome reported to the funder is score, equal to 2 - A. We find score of -38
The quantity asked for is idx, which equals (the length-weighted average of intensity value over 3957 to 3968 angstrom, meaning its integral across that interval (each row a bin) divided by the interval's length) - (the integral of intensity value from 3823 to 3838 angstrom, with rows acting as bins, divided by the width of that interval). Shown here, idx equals 1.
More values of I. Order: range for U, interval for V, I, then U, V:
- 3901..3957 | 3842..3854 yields 5.5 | 5.8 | 5.30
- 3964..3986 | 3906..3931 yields 5.7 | 5.4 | 6.13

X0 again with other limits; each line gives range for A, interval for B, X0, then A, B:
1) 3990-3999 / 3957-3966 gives 3.5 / 9.84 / 5.3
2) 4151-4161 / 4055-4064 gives 0.9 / 9.79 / 10.6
